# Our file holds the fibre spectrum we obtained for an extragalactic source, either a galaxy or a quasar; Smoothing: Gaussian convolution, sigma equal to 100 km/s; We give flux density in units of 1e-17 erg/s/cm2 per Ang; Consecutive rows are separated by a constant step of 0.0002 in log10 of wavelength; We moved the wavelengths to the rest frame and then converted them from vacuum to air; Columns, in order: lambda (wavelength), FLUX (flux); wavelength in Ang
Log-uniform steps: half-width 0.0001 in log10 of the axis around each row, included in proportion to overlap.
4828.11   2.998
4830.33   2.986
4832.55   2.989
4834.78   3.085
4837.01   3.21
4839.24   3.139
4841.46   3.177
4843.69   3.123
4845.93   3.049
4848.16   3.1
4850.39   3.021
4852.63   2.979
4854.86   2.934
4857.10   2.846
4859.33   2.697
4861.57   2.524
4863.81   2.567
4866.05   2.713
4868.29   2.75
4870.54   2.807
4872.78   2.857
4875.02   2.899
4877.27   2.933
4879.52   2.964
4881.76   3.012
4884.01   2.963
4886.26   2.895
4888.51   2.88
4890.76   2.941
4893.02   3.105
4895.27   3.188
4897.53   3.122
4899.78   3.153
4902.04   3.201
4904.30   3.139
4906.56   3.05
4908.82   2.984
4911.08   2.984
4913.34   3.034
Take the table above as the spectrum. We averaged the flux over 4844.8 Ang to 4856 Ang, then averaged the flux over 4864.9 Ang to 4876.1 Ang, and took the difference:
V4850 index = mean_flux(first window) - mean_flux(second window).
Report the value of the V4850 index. 0.2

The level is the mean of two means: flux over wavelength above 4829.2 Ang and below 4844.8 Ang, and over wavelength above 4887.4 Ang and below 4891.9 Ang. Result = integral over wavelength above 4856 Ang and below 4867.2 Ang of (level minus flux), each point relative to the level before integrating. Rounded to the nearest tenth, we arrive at 3.8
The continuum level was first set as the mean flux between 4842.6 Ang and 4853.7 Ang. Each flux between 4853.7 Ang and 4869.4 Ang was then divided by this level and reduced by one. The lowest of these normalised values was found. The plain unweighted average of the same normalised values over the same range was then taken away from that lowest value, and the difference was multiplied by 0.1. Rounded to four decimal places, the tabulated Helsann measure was -0.0064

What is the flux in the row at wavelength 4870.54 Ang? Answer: 2.807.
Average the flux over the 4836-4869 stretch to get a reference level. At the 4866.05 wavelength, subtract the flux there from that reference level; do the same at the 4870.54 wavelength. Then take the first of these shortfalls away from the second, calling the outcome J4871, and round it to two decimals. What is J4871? -0.09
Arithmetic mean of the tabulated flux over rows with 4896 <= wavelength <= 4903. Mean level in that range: 3.16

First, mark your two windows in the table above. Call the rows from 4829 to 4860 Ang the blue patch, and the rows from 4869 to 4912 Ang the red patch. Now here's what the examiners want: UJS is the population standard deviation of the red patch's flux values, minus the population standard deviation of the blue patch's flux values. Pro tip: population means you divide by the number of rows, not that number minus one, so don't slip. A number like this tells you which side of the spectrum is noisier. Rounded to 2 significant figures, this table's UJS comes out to -0.017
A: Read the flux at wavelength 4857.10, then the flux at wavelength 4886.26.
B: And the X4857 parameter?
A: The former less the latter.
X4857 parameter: 0.0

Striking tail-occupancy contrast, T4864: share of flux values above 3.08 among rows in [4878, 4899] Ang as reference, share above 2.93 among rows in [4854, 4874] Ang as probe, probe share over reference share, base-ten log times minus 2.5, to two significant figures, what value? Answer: 1.2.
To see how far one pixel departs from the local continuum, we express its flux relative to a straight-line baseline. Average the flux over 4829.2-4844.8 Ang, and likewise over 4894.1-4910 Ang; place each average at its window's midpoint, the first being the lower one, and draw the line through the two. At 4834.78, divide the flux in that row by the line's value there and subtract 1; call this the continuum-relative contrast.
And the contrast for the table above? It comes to -0.01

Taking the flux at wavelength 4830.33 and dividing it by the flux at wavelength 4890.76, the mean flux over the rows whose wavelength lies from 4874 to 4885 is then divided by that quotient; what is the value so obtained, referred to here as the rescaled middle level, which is 2.91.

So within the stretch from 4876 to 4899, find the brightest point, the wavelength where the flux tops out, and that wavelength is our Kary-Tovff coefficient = 4895.27 Ang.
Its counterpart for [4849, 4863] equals 4850.39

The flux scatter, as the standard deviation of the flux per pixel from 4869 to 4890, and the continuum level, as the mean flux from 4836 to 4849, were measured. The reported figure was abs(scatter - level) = 3.07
